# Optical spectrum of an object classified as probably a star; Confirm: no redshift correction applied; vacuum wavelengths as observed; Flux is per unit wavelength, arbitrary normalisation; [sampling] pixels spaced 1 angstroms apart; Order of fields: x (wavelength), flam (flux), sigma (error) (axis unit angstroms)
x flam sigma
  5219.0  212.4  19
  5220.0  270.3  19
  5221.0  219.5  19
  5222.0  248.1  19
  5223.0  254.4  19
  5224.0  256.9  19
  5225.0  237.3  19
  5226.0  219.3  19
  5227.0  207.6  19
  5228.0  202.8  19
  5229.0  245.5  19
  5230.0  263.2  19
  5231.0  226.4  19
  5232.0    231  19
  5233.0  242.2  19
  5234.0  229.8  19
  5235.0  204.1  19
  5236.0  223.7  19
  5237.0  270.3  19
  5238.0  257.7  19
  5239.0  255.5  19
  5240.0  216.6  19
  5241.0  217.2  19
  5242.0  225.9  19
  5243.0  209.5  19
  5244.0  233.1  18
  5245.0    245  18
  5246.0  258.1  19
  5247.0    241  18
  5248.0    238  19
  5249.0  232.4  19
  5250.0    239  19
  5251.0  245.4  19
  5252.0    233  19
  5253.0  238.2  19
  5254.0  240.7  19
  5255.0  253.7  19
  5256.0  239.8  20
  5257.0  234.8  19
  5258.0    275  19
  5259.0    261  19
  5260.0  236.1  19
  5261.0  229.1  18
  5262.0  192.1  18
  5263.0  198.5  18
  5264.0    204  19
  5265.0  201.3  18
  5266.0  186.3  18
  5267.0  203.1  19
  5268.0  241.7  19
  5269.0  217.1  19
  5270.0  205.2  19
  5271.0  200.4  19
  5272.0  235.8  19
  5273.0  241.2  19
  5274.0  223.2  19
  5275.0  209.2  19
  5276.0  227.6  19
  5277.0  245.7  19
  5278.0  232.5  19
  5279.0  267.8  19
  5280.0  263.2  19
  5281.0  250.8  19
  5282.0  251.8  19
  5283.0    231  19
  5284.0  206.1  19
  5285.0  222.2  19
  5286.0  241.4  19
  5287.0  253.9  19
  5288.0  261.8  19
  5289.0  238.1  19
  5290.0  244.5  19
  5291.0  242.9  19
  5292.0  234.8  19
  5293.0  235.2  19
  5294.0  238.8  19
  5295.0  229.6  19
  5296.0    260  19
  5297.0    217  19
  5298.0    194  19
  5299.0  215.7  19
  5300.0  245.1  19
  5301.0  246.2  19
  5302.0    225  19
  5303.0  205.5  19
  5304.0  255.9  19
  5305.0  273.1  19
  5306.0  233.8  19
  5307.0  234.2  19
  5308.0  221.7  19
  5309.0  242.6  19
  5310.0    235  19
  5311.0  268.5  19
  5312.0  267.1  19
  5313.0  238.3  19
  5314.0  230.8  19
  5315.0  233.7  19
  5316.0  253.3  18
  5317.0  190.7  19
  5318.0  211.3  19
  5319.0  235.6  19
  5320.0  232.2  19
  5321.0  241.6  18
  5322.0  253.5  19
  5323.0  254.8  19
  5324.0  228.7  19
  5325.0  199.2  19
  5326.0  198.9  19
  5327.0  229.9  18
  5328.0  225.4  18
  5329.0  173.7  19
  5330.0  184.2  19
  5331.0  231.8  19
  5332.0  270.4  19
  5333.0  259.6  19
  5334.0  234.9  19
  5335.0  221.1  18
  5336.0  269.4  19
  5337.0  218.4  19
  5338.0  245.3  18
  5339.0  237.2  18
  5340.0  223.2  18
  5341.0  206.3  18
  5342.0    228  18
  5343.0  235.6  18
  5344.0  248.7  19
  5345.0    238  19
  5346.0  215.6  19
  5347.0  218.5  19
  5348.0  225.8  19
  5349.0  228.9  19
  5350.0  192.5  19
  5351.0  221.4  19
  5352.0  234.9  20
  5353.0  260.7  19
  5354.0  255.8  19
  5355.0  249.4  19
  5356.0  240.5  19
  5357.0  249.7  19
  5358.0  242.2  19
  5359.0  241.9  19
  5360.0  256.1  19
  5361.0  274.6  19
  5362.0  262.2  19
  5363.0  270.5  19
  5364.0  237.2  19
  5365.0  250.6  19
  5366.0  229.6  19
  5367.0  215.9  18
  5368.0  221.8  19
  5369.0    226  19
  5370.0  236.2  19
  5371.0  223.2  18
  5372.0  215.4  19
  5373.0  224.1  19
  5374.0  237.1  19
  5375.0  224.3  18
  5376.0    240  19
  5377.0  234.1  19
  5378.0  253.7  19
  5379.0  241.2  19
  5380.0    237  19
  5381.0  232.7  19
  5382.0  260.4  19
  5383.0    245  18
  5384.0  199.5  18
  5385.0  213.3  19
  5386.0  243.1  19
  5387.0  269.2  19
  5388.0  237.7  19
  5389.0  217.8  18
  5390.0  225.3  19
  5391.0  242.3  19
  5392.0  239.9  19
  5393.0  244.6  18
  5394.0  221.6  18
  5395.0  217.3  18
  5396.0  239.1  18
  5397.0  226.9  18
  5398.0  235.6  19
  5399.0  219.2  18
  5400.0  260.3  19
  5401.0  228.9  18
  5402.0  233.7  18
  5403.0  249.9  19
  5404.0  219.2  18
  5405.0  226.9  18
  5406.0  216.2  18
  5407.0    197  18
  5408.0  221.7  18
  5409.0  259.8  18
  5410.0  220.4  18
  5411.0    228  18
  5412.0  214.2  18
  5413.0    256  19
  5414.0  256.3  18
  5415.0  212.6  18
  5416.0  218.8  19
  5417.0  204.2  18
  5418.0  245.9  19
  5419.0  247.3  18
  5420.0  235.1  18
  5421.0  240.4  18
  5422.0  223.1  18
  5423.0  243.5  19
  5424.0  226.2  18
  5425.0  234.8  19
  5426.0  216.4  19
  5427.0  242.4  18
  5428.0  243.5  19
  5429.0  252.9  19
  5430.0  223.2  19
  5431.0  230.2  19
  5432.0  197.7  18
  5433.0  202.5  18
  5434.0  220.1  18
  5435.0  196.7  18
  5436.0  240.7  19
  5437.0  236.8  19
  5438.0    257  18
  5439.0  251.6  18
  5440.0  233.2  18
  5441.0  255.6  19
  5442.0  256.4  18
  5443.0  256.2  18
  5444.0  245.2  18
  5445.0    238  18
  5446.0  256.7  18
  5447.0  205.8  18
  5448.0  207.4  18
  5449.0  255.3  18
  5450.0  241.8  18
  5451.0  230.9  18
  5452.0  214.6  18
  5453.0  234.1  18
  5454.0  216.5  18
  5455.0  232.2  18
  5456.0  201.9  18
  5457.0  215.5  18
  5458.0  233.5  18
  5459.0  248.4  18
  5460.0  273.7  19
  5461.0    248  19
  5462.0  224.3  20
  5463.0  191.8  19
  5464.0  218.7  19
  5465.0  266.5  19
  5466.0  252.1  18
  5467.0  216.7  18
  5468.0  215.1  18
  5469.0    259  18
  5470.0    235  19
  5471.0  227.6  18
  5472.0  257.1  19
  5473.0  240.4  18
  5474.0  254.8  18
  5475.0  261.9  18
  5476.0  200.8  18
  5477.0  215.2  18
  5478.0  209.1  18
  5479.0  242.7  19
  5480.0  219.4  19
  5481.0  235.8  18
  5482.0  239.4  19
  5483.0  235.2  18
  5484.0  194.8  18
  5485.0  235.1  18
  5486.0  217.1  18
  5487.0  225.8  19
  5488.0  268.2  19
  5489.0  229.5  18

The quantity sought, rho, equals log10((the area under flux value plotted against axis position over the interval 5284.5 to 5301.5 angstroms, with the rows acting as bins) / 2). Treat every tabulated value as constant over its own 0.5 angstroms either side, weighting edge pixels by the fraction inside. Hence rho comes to 3.303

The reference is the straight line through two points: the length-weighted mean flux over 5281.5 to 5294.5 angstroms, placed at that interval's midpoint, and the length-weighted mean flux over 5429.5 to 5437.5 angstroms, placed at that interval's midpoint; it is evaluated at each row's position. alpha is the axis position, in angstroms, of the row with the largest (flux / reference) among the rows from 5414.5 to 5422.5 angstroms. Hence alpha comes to 5419.0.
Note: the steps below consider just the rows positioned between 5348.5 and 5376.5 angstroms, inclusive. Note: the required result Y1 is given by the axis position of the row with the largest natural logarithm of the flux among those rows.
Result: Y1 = 5361.0 angstroms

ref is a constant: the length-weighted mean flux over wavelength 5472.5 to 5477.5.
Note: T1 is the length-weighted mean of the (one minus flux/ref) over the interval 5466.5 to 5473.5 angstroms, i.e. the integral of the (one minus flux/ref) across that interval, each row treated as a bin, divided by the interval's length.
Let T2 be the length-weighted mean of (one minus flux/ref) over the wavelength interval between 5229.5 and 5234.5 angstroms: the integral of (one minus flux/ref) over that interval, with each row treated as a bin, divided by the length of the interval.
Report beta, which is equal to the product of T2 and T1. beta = 0.0001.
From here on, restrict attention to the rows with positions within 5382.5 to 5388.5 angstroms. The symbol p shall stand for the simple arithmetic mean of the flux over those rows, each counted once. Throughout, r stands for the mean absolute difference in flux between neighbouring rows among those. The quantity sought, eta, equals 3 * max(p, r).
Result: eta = 704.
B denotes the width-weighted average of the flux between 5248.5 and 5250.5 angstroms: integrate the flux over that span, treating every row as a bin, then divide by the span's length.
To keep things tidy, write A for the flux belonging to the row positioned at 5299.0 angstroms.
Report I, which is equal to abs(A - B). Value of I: 20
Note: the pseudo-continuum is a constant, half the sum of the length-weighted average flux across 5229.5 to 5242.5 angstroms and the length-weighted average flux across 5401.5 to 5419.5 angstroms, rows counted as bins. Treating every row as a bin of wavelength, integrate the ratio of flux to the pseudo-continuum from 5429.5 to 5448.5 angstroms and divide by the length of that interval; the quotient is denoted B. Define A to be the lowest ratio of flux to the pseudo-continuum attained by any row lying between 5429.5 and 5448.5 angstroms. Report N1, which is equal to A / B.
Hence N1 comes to 0.847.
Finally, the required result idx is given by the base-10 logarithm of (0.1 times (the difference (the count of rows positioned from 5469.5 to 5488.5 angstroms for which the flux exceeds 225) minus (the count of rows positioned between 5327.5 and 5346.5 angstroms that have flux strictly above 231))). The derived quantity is -0.5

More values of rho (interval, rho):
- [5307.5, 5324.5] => 3.305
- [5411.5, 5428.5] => 3.297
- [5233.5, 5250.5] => 3.301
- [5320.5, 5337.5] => 3.290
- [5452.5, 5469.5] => 3.295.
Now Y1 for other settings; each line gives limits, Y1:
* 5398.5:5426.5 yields 5400.0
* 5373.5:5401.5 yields 5387.0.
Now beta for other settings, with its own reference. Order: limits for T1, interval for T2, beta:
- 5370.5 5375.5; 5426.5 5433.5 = 0.0013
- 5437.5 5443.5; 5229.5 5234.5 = 0.0012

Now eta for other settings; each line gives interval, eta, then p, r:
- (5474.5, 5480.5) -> 675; 225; 28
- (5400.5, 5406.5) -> 687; 229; 14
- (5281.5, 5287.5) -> 703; 234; 19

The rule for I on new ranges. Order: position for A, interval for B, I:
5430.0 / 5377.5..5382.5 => 22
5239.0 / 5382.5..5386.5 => 30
